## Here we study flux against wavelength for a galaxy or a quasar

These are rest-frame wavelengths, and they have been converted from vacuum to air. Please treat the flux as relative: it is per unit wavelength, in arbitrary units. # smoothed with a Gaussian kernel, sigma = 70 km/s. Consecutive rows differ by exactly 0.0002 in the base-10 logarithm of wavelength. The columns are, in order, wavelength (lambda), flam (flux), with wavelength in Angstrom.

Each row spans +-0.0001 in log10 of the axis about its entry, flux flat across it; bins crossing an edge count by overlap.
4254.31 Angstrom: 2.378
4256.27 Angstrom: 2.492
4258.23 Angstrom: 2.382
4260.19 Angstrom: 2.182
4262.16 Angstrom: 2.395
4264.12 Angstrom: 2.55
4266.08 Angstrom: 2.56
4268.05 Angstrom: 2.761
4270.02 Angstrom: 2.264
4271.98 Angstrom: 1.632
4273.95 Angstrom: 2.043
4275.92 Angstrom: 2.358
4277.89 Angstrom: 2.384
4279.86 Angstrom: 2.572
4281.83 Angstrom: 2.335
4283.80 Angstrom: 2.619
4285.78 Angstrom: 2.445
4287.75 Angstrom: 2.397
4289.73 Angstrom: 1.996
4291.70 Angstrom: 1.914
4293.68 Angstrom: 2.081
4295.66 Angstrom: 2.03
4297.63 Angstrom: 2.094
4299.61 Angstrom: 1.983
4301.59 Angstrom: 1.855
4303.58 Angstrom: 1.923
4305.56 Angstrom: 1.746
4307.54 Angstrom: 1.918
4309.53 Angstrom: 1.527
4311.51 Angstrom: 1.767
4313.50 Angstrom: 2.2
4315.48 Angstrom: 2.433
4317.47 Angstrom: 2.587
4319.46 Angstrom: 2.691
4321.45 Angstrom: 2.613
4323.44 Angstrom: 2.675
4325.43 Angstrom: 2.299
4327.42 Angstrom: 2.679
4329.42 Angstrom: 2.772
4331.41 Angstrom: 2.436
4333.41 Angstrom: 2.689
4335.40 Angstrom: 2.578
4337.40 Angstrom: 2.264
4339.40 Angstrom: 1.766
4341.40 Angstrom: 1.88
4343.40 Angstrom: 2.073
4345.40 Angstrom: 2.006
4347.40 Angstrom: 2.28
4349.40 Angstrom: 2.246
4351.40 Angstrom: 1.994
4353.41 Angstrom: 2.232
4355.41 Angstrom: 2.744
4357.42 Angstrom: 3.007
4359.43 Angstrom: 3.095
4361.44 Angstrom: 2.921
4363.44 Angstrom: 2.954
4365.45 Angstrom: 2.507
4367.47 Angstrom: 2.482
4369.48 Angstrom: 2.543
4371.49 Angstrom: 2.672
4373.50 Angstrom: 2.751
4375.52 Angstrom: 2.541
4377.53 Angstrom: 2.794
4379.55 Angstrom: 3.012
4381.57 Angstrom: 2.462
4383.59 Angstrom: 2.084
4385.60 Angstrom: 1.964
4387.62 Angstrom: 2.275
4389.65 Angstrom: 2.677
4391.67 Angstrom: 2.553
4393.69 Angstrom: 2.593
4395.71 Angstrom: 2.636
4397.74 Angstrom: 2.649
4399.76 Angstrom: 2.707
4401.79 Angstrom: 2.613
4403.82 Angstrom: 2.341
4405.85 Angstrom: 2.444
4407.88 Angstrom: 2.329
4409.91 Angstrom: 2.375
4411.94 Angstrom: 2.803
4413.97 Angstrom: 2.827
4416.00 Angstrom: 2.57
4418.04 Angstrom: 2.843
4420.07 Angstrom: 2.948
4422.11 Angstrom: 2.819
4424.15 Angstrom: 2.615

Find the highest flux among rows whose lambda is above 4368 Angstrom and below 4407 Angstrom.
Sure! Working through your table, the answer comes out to 3.012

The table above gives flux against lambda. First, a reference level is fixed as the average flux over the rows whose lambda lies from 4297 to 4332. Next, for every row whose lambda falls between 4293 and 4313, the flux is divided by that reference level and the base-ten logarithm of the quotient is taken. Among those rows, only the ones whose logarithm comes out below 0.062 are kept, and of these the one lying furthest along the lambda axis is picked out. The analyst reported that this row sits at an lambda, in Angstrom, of 4311.51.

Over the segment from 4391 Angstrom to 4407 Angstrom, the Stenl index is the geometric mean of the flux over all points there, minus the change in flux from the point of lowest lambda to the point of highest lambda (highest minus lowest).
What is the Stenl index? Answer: 2.7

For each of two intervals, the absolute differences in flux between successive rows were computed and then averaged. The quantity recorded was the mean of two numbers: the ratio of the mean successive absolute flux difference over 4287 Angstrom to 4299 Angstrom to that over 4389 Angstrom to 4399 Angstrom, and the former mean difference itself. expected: 1.5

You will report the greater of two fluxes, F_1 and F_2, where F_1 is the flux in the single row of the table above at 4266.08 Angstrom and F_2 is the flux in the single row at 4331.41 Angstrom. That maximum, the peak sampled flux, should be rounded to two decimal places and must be 2.56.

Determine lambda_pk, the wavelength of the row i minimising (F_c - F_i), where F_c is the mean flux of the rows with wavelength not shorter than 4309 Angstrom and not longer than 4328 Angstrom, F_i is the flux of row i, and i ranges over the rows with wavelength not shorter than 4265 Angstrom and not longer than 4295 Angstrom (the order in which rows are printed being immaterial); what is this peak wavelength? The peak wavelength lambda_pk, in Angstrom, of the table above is 4268.05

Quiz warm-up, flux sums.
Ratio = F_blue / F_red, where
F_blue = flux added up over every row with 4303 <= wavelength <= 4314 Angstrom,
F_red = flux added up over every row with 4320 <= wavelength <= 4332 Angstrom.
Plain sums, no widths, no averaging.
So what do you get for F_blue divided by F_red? 0.72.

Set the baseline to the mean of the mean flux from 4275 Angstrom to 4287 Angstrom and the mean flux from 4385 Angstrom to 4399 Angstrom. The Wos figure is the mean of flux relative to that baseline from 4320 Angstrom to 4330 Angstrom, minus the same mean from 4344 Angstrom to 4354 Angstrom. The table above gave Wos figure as 0.46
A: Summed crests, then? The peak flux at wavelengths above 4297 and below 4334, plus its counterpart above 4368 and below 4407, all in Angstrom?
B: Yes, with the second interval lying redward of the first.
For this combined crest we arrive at 5.78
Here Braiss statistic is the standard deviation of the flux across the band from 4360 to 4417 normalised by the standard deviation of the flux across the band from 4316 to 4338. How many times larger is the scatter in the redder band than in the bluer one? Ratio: 1.5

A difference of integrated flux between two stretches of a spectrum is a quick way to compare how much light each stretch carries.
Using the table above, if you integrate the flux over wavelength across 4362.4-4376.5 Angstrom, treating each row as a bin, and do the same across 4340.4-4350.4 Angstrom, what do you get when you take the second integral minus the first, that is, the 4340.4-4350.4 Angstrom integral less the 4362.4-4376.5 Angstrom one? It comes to -16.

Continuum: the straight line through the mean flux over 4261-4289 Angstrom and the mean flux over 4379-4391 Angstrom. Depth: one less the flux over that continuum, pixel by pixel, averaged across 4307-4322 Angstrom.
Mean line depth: 0.07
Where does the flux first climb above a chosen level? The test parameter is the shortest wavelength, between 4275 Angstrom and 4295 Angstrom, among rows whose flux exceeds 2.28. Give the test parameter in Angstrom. 4275.92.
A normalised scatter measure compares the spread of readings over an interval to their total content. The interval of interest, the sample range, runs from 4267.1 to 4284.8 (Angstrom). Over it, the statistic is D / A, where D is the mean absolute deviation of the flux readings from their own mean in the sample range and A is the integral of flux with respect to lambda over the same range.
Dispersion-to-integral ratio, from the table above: 0.0057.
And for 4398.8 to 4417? 0.0035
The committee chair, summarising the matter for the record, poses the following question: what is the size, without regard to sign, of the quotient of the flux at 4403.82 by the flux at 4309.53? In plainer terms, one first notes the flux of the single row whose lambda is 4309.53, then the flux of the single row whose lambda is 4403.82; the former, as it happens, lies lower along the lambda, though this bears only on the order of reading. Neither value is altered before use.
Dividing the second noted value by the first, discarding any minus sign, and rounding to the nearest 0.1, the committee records 1.5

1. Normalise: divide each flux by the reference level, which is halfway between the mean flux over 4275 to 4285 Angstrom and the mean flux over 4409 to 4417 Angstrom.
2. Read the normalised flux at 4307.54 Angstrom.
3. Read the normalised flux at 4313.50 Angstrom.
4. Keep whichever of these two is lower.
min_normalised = 0.75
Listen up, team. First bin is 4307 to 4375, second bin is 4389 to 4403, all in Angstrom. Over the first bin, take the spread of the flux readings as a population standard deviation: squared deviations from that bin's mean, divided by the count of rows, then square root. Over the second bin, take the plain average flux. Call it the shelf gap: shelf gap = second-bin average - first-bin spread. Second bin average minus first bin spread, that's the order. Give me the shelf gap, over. 2.25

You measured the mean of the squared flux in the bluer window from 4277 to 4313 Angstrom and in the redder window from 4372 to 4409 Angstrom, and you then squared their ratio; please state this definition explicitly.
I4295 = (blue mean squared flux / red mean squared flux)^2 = 0.48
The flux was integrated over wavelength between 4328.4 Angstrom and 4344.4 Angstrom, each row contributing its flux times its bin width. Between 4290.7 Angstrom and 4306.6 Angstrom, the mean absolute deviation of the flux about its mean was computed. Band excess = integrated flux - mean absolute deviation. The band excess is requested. 36.8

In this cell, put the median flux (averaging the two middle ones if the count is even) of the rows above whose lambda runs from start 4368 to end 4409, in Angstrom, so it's 2.57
